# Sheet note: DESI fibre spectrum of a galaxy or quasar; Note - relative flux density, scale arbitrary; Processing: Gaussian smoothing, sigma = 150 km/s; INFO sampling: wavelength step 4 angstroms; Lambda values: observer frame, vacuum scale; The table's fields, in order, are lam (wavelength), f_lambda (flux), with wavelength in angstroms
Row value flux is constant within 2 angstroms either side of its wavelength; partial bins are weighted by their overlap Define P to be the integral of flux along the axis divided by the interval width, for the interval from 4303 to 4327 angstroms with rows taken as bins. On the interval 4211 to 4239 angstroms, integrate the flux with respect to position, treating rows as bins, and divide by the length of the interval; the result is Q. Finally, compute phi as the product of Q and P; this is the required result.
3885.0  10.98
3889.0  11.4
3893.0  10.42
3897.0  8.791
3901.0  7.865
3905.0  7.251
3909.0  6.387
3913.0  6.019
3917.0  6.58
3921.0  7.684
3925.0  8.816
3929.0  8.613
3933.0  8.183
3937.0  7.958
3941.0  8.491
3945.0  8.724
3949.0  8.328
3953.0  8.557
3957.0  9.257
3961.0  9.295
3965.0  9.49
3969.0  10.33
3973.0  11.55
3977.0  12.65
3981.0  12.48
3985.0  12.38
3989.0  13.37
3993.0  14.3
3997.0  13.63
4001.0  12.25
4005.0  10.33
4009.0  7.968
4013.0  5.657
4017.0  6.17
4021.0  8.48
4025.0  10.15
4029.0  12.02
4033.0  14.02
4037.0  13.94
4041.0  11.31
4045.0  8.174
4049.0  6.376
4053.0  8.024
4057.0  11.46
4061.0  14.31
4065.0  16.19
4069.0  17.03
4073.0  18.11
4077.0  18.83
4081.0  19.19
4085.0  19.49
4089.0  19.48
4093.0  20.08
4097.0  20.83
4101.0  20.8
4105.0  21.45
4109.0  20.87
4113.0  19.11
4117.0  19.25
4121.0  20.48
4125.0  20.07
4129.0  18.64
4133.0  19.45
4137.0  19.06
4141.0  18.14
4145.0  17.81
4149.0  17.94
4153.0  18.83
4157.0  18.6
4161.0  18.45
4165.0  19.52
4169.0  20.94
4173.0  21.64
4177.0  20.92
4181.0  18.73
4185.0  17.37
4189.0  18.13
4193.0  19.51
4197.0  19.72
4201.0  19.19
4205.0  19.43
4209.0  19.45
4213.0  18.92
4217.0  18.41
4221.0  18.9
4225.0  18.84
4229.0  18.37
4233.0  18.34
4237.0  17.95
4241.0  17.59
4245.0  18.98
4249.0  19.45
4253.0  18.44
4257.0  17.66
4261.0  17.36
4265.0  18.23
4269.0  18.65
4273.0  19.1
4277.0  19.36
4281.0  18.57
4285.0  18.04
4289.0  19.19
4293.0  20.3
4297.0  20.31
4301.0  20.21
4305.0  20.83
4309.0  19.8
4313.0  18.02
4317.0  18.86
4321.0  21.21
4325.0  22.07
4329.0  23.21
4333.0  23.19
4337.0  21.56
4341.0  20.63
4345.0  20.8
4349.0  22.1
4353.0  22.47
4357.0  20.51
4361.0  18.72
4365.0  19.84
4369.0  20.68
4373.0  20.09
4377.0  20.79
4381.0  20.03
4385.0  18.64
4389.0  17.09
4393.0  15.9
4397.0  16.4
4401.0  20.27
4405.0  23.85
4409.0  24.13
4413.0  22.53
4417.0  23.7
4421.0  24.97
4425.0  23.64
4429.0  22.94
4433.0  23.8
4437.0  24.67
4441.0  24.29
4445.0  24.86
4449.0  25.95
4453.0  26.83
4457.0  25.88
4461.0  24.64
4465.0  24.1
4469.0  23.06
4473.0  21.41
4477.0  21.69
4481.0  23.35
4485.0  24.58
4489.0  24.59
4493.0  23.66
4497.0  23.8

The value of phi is 373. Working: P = 20.1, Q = 18.5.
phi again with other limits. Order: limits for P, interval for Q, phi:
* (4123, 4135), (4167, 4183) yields 399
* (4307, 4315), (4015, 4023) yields 139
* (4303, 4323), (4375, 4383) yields 403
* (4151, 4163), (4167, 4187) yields 371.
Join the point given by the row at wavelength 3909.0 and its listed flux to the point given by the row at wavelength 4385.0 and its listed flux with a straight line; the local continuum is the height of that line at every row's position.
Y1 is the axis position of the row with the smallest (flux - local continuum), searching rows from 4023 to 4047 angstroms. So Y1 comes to 4045.0 angstroms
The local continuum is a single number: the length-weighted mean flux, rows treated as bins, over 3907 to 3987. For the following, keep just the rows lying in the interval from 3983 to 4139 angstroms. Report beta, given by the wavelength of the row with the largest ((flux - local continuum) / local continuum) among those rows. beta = 4105.0 angstroms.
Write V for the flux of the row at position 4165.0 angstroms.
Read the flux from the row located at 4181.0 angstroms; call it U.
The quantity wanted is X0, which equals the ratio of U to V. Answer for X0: 0.96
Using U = 18.73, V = 19.52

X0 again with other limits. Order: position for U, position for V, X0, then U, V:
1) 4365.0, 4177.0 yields 0.95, 19.84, 20.92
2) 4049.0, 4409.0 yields 0.26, 6.376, 24.13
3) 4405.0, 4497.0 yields 1.00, 23.85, 23.8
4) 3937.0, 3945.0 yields 0.91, 7.958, 8.724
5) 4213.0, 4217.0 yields 1.03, 18.92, 18.41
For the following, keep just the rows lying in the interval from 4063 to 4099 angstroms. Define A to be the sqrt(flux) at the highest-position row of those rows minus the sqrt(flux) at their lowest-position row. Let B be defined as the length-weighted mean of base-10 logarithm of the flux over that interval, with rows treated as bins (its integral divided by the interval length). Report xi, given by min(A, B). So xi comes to 0.5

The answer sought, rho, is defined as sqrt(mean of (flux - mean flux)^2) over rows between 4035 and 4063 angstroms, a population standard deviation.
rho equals 2.8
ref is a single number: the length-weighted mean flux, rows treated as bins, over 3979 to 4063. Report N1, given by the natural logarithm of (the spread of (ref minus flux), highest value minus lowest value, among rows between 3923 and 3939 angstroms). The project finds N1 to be -0.2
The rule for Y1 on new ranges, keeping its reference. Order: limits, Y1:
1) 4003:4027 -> 4013.0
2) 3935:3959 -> 3937.0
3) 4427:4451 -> 4429.0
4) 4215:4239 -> 4237.0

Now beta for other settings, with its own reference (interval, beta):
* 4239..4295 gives 4293.0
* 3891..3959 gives 3893.0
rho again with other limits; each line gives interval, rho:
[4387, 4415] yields 3.3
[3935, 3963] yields 0.4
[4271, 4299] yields 0.8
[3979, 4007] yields 1.2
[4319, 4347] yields 1.0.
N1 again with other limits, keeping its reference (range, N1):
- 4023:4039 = 1.4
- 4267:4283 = -0.2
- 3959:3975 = 0.8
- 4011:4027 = 1.5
